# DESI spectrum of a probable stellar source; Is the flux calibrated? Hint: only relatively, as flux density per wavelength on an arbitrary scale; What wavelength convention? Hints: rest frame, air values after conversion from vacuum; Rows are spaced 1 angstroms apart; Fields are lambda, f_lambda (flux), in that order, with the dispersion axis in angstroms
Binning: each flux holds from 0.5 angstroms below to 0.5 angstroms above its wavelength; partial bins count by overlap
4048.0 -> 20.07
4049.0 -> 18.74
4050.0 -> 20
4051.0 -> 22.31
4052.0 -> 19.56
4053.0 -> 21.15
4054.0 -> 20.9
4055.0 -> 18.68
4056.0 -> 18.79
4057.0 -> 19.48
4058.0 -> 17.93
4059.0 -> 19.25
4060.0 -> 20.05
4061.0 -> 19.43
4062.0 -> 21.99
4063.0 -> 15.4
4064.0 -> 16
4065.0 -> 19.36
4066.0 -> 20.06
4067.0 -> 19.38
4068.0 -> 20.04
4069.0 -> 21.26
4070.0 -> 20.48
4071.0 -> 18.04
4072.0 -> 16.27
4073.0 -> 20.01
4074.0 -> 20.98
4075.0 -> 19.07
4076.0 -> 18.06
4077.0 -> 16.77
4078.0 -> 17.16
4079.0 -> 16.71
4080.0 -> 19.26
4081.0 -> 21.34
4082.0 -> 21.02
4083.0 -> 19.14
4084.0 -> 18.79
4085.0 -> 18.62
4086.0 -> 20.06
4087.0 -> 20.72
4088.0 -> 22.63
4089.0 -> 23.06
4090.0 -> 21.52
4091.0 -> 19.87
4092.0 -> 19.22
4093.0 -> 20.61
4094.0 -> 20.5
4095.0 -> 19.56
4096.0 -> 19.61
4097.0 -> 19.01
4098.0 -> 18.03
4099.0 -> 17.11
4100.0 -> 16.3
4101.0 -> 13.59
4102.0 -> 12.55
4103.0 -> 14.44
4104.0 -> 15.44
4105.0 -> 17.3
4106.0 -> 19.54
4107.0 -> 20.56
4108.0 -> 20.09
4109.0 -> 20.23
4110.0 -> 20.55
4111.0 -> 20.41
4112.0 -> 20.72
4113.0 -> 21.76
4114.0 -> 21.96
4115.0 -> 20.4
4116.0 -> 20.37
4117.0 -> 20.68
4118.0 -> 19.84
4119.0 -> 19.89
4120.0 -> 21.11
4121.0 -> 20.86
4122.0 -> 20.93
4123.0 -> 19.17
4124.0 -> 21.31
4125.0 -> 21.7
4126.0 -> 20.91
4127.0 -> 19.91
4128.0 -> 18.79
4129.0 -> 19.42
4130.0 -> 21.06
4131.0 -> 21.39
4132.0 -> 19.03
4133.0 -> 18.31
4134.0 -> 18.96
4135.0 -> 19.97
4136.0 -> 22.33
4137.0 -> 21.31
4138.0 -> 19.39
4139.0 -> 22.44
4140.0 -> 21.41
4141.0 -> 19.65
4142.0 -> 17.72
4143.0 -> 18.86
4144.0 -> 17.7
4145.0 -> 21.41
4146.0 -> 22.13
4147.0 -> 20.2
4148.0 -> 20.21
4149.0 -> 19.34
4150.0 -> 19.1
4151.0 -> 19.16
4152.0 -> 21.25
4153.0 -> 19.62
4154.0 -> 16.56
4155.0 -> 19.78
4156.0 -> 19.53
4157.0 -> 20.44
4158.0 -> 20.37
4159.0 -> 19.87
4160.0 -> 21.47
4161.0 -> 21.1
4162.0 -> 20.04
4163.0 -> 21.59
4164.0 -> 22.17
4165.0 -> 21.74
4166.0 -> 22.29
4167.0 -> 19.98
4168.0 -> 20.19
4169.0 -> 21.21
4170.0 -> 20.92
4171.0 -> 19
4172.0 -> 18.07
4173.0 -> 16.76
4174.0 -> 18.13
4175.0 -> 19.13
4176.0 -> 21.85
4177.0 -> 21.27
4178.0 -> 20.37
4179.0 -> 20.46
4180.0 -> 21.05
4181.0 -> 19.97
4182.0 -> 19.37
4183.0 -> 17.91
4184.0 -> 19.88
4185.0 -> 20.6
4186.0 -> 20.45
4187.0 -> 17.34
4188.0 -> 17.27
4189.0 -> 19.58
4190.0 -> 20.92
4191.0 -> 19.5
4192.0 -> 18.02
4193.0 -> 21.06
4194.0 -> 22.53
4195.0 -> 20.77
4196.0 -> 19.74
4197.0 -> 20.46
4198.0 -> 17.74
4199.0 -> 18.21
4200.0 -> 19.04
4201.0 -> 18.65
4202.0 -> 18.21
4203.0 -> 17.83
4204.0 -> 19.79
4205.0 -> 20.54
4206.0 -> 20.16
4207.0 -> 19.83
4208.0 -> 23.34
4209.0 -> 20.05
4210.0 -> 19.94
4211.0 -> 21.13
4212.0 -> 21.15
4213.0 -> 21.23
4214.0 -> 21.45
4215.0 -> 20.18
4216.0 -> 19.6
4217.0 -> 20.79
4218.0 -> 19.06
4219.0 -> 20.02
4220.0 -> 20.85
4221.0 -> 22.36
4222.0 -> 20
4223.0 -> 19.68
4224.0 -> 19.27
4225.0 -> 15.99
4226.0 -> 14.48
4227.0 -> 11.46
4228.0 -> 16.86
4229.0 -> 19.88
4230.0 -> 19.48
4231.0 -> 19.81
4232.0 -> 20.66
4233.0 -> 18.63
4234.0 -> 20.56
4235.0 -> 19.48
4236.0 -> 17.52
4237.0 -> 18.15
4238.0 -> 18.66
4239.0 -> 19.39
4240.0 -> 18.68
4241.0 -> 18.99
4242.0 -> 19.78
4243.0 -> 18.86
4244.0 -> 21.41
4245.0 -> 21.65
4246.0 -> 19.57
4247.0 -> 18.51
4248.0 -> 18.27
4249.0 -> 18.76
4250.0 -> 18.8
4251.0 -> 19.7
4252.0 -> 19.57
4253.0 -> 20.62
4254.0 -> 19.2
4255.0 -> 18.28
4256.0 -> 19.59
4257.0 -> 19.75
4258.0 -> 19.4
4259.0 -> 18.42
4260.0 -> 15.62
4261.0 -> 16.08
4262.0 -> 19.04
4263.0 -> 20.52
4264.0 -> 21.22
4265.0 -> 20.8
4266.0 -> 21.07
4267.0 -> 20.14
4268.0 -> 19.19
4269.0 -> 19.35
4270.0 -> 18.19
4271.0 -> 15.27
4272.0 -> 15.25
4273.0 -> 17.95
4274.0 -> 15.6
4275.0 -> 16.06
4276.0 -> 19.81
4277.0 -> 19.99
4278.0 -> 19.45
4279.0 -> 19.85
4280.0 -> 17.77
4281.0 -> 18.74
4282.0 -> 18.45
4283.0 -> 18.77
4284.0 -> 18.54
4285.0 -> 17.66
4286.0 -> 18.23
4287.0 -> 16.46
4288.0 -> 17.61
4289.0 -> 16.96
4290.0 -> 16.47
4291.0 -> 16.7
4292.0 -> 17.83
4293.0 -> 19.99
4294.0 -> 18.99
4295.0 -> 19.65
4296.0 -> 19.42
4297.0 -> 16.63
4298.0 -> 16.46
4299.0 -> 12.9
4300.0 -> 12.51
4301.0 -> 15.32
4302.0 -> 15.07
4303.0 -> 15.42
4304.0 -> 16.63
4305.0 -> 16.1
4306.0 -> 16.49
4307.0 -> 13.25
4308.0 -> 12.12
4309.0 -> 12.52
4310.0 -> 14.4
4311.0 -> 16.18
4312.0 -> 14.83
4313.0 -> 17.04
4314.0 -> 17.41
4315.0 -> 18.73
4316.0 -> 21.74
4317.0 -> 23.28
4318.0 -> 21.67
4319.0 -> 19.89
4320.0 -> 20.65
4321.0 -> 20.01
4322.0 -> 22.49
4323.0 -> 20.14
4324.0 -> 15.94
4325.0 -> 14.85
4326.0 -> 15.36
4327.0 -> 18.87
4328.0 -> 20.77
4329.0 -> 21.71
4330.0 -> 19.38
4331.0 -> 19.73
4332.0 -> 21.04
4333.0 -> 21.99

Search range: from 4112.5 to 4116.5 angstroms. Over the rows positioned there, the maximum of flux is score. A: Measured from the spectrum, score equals 21.96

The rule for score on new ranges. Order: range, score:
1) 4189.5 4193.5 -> 21.06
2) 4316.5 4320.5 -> 23.28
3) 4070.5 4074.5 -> 20.98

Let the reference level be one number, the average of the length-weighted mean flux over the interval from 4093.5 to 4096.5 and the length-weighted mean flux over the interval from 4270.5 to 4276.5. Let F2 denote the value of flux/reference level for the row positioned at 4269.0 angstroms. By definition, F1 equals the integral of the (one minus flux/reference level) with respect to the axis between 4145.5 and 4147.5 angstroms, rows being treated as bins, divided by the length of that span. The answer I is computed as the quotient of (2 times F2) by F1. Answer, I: -13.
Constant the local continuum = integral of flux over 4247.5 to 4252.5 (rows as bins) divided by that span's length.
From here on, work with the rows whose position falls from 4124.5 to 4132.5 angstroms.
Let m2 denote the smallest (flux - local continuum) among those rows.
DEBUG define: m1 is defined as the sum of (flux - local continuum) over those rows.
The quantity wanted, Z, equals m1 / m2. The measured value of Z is -44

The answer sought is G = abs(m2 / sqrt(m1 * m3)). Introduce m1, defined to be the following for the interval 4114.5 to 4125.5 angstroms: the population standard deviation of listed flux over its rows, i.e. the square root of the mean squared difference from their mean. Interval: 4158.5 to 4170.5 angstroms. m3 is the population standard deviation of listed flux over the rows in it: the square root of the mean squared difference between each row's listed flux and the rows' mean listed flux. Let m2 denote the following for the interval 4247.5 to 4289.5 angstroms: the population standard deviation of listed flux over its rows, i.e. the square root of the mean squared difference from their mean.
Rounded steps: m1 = 0.7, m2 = 1.57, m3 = 0.8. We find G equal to 2.08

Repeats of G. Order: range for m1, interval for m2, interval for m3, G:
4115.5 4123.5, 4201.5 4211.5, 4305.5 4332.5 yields 1.02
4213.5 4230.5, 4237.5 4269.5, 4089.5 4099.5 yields 0.72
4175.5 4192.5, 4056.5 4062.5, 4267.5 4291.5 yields 0.87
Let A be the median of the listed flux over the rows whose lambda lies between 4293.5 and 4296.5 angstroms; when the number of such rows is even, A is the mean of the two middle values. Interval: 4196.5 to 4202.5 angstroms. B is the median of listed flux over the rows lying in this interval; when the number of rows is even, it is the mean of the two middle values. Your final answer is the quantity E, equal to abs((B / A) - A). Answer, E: 18.5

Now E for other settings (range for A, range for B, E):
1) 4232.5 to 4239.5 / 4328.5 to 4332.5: 17.6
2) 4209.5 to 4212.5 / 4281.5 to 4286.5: 20.3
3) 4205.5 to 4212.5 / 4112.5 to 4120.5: 19.1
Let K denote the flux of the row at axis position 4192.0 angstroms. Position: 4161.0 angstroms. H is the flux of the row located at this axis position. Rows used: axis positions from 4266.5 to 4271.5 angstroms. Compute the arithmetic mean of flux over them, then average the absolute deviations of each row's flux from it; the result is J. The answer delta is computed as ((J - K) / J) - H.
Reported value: -33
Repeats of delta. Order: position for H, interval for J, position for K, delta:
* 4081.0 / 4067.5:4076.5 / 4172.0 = -34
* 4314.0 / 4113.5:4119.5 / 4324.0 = -46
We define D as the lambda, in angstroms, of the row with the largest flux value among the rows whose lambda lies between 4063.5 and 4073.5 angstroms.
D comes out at 4069.0 angstroms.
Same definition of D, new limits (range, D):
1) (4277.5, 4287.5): 4279.0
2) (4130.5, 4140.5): 4139.0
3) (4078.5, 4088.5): 4088.0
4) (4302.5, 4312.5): 4304.0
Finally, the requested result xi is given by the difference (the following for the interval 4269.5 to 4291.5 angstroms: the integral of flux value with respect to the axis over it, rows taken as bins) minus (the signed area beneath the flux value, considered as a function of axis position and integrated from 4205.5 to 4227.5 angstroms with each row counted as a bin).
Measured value -42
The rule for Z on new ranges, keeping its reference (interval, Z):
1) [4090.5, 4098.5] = -4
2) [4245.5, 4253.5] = -2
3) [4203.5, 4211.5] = 16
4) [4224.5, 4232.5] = 2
